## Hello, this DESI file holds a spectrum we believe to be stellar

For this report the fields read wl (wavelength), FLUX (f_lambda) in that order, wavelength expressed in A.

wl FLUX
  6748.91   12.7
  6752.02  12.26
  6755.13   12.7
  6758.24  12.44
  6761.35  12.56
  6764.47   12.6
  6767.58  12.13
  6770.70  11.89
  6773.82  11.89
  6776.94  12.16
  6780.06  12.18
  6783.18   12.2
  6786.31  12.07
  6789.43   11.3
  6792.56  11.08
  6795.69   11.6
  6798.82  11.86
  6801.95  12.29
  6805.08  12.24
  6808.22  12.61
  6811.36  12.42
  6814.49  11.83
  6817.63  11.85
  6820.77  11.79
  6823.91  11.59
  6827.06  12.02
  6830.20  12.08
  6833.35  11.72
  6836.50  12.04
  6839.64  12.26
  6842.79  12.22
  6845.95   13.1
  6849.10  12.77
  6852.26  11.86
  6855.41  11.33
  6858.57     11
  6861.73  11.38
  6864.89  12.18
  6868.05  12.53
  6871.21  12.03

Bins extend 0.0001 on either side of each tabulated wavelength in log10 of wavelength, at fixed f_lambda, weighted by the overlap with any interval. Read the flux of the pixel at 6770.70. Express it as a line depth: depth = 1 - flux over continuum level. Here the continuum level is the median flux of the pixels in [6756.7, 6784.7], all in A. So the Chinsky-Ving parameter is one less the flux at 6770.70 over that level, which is 0.024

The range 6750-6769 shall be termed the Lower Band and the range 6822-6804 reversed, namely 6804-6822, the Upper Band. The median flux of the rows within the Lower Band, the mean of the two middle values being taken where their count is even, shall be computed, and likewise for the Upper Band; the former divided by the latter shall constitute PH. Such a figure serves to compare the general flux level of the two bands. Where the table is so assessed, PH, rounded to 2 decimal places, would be 1.04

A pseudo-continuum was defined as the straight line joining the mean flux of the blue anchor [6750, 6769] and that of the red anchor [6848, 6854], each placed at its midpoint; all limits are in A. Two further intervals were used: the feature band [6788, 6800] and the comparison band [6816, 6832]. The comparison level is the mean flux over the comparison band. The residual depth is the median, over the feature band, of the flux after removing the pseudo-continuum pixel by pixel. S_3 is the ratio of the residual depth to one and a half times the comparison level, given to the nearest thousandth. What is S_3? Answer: -0.053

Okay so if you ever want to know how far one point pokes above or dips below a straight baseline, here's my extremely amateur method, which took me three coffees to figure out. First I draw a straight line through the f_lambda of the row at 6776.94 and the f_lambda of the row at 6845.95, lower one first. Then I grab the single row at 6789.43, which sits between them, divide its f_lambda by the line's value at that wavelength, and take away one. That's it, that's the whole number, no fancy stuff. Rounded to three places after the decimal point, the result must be -0.084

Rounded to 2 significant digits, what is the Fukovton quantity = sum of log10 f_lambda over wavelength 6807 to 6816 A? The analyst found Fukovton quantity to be 3.3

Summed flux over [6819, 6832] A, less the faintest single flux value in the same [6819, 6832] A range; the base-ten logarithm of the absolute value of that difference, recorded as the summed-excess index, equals 1.55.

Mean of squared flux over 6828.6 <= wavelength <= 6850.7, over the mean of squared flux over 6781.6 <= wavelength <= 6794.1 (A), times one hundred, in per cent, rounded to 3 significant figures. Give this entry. 111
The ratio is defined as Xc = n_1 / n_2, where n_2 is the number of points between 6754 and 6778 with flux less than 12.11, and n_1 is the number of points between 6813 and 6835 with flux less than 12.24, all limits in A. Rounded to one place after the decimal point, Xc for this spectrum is 3.5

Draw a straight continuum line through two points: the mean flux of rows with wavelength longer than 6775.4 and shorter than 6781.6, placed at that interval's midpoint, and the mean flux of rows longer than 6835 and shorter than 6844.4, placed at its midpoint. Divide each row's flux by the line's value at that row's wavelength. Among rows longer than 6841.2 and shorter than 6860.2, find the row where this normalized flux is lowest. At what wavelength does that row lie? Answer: 6858.57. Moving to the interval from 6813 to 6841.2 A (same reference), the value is 6823.91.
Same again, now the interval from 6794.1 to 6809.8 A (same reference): 6795.69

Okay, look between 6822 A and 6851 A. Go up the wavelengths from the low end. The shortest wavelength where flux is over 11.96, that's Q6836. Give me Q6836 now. 6827.06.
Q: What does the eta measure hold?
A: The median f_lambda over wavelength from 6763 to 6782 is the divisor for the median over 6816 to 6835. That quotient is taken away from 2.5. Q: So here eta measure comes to 1.53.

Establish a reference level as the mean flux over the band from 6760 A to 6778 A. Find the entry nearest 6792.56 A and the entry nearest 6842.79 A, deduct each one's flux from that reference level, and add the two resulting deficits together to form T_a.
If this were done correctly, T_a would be 1.1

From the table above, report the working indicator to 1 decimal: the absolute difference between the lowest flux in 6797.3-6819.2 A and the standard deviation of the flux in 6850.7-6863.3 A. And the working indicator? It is 11.5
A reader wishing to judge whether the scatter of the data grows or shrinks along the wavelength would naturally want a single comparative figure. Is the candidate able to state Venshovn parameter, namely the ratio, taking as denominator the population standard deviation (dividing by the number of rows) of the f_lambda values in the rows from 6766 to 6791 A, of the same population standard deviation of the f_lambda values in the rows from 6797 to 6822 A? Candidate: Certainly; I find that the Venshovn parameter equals 1.1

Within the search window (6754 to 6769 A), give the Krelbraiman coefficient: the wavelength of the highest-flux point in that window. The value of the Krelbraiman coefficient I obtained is 6755.13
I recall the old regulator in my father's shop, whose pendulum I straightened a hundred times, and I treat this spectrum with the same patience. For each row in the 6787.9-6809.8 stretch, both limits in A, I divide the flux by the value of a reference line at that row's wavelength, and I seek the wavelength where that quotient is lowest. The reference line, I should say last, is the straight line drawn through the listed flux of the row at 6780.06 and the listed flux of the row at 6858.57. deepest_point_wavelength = 6792.56 A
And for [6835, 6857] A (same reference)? 6855.41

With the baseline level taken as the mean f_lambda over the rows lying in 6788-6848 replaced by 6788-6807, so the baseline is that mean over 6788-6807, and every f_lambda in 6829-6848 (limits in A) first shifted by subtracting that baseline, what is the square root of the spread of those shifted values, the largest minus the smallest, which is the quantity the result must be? 1.2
